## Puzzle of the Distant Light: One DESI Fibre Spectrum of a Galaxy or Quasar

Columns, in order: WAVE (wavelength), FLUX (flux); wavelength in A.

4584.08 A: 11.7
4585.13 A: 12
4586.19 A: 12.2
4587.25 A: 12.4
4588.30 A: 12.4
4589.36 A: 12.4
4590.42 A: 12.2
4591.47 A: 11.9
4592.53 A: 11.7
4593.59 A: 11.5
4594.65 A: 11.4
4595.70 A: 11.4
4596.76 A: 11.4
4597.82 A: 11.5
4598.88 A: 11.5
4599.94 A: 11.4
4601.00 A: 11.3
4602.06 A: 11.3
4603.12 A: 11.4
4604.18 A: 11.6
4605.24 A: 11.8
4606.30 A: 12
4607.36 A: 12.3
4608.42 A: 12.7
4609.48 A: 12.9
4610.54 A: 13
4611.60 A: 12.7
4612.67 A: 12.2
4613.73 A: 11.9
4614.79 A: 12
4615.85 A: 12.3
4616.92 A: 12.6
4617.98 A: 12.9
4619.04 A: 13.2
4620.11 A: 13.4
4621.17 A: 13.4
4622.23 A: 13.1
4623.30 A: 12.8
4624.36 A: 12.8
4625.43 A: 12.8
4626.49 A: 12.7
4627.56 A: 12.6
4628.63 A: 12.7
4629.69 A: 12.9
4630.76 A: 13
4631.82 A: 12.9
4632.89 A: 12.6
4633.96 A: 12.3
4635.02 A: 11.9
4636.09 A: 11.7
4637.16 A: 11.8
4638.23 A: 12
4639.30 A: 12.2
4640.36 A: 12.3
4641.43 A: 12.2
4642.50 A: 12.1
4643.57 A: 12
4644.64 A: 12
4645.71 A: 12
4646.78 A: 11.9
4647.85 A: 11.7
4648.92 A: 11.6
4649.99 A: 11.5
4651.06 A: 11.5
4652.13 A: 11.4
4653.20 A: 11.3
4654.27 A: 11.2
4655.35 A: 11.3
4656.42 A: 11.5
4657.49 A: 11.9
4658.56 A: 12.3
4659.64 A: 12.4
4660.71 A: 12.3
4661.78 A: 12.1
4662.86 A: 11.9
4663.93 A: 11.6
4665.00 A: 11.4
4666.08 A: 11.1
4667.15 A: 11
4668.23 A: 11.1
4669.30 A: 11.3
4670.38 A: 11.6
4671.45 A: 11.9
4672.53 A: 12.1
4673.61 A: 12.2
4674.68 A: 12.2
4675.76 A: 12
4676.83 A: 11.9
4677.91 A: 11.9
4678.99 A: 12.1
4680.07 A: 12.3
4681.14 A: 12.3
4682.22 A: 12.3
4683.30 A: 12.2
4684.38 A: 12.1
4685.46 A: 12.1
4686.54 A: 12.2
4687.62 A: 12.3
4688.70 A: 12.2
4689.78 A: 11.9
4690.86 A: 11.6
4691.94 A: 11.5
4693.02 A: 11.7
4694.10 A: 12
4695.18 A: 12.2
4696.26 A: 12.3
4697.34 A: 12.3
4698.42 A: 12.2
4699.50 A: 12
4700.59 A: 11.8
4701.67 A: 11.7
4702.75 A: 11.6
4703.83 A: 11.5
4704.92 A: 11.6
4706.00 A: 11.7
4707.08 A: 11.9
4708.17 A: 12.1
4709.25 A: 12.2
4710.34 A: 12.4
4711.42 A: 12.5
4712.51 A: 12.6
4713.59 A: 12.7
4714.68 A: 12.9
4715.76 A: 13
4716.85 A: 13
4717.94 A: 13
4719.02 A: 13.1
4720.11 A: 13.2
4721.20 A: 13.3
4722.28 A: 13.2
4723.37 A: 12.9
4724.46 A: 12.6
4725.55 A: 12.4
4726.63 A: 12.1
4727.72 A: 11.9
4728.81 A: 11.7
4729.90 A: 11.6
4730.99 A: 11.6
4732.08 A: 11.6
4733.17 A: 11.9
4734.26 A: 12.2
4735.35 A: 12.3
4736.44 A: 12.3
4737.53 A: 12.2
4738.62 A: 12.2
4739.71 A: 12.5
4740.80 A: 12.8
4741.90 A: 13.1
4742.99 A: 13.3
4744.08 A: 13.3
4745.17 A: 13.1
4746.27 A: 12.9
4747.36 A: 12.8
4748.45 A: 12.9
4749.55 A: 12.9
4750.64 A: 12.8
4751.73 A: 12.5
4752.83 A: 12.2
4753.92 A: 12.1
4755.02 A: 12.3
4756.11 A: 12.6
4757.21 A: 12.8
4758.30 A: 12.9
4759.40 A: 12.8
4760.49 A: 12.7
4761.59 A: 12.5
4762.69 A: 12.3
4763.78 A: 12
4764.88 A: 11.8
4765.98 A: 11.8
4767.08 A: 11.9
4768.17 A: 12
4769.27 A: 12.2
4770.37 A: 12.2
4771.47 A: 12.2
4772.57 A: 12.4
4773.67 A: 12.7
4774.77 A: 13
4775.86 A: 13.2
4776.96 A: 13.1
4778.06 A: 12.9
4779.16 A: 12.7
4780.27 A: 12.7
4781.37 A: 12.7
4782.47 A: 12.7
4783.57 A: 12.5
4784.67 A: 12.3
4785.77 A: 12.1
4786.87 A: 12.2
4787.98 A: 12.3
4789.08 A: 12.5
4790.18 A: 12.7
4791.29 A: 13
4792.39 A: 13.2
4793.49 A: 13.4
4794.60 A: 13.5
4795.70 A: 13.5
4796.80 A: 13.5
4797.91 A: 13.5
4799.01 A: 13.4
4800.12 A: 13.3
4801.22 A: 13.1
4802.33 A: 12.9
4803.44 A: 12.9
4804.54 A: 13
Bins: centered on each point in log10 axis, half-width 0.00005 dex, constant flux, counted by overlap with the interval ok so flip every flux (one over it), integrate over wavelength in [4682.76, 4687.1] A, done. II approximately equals 0.36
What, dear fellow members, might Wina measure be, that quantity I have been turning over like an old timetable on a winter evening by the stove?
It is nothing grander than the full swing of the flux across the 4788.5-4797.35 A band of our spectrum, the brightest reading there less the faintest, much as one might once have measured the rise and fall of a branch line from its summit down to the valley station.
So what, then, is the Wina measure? 1.00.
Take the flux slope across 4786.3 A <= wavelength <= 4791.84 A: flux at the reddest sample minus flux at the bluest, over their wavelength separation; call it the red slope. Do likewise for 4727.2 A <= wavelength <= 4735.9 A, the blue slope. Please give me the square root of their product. 0.10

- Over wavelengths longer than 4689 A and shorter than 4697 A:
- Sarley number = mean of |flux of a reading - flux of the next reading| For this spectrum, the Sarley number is 0.20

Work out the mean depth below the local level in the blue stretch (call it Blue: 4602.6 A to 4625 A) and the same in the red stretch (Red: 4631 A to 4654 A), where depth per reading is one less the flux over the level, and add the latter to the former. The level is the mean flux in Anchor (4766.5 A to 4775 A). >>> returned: 0.01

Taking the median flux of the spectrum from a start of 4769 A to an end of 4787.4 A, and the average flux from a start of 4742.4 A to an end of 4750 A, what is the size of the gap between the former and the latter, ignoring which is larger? 0.33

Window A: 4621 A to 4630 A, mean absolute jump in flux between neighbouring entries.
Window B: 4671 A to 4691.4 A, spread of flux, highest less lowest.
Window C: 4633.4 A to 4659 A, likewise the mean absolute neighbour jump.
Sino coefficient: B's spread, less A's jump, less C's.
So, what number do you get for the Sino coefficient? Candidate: 0.41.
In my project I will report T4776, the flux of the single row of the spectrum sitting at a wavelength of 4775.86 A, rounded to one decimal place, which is 13.2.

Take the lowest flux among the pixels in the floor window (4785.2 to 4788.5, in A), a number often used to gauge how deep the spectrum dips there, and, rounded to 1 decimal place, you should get 12.1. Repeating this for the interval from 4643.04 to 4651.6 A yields 11.5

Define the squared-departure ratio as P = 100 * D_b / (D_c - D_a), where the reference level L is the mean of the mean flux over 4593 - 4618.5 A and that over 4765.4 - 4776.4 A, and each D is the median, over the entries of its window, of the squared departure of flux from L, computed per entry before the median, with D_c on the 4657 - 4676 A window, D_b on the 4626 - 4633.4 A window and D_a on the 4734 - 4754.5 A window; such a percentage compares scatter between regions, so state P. -85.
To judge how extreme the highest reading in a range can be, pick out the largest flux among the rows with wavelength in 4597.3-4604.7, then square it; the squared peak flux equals 135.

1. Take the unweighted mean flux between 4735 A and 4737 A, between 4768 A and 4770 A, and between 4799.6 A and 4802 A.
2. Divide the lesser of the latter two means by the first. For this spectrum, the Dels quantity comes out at 0.98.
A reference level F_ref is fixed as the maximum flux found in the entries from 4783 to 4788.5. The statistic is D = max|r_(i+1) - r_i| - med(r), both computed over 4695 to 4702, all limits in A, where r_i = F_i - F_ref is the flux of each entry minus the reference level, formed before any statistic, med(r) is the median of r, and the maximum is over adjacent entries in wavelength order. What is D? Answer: 0.50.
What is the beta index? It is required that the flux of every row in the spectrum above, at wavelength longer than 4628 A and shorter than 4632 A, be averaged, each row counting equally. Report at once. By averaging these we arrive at 12.88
